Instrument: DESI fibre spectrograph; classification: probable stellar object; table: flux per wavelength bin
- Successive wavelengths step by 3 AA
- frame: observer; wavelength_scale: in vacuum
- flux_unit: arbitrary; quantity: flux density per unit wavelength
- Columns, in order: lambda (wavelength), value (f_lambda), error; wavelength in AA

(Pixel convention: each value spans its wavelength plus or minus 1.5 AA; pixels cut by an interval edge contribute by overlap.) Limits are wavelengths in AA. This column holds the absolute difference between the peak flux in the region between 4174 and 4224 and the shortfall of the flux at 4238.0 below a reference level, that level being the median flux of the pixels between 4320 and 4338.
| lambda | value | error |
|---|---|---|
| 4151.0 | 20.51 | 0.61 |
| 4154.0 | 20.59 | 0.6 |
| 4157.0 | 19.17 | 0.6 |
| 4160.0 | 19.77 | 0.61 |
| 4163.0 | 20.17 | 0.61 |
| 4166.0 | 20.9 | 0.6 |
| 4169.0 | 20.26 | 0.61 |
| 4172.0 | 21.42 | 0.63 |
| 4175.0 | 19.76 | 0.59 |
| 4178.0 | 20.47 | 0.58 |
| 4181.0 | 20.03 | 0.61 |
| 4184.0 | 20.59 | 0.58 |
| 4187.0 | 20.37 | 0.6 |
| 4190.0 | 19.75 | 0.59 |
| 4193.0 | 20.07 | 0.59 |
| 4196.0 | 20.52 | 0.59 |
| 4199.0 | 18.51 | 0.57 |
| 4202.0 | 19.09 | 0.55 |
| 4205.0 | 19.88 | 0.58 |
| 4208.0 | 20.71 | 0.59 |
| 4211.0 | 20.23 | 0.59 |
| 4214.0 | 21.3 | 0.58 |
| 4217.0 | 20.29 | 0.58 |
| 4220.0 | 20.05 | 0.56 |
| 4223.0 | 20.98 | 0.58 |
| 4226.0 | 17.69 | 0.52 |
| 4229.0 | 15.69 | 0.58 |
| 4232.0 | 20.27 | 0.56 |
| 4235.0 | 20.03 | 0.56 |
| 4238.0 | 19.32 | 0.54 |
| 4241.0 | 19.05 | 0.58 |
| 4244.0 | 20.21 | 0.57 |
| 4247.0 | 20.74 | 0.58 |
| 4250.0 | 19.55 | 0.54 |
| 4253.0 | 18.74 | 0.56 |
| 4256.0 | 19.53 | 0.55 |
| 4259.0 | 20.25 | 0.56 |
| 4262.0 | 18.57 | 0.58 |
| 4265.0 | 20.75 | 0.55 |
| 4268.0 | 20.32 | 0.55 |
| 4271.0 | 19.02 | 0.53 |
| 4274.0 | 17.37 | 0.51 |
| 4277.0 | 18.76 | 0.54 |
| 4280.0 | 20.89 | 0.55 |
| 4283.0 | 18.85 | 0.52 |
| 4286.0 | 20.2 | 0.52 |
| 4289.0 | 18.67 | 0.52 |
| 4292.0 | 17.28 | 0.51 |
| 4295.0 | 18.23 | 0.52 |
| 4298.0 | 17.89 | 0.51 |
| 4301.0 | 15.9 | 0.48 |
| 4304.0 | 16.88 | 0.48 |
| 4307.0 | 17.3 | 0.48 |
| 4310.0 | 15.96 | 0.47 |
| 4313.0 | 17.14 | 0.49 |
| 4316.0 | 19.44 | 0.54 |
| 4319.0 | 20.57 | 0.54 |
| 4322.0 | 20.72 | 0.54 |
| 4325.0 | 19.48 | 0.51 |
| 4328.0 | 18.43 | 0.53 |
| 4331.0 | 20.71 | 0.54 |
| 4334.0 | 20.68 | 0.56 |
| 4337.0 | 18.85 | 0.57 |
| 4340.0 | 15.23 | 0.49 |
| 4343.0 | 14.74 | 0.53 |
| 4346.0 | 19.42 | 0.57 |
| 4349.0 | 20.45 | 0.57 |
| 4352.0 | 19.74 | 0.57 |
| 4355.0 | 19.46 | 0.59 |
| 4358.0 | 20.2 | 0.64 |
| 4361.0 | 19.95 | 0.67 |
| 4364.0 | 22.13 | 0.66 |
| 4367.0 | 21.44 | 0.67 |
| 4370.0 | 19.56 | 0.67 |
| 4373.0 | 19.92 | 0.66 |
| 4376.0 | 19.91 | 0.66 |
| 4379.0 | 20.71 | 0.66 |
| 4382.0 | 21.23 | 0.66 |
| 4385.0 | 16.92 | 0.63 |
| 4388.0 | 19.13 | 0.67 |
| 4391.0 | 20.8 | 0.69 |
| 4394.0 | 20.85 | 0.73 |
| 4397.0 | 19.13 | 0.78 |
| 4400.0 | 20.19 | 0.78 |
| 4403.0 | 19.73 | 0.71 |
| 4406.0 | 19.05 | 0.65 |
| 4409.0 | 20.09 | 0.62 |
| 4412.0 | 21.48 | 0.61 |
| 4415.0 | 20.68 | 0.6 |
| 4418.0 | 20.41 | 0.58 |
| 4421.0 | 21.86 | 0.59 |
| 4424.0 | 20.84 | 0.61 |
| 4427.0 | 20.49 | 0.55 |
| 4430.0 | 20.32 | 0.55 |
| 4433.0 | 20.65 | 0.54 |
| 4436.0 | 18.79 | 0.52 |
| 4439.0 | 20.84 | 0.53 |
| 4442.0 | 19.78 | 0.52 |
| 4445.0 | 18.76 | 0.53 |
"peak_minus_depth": 20.5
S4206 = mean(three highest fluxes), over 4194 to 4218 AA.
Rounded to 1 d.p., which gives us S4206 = 20.8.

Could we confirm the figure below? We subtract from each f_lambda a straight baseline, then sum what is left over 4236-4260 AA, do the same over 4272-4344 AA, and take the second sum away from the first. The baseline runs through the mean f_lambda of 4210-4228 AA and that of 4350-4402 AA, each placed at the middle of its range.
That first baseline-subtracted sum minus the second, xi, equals 38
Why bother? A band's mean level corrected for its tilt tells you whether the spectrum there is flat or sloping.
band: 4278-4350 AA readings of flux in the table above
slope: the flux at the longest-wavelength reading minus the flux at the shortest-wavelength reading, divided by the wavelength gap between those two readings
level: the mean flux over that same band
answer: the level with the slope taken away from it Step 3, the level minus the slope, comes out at 18.5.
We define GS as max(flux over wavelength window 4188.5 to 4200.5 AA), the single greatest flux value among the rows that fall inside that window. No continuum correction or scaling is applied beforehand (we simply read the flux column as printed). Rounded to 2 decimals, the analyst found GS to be 20.52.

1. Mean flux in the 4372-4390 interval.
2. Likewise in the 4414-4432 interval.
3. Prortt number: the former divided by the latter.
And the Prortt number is 0.95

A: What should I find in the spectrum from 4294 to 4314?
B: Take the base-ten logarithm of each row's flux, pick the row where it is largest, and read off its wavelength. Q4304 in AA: 4295.0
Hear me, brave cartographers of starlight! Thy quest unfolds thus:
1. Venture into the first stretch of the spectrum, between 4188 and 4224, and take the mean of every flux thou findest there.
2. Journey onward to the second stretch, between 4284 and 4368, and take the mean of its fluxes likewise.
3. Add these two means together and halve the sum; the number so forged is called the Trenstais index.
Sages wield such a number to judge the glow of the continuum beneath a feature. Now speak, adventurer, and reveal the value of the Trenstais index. 19.5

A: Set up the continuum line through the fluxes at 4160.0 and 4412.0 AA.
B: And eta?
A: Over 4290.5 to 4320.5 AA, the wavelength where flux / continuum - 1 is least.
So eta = 4301.0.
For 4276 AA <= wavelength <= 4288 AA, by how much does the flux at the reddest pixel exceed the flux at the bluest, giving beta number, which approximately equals 1.4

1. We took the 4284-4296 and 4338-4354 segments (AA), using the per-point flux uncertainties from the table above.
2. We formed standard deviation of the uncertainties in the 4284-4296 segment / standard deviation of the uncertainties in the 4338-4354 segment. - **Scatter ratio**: 0.14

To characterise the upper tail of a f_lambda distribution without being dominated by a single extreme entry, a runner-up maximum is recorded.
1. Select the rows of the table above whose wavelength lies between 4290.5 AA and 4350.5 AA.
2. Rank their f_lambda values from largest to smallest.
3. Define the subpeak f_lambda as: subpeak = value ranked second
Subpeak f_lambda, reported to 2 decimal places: 20.71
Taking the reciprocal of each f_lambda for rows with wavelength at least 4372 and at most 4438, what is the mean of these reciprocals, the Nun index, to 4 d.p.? 0.0498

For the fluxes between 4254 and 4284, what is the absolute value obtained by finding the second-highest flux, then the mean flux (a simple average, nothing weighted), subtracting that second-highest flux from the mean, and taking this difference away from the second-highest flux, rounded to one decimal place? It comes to 22.1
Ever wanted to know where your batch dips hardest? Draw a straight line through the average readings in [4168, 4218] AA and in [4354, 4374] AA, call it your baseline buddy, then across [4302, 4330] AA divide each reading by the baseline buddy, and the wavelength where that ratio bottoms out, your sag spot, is 4310.0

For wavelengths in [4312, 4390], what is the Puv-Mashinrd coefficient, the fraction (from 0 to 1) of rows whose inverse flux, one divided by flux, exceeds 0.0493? 0.65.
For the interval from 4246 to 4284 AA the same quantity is 0.69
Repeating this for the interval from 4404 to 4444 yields 0.31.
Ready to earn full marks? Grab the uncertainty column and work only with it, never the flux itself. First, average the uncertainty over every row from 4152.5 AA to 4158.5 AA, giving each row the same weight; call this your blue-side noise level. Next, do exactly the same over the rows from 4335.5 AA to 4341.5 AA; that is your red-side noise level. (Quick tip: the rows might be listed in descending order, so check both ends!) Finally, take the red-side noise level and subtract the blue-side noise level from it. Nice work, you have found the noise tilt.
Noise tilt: -0.07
